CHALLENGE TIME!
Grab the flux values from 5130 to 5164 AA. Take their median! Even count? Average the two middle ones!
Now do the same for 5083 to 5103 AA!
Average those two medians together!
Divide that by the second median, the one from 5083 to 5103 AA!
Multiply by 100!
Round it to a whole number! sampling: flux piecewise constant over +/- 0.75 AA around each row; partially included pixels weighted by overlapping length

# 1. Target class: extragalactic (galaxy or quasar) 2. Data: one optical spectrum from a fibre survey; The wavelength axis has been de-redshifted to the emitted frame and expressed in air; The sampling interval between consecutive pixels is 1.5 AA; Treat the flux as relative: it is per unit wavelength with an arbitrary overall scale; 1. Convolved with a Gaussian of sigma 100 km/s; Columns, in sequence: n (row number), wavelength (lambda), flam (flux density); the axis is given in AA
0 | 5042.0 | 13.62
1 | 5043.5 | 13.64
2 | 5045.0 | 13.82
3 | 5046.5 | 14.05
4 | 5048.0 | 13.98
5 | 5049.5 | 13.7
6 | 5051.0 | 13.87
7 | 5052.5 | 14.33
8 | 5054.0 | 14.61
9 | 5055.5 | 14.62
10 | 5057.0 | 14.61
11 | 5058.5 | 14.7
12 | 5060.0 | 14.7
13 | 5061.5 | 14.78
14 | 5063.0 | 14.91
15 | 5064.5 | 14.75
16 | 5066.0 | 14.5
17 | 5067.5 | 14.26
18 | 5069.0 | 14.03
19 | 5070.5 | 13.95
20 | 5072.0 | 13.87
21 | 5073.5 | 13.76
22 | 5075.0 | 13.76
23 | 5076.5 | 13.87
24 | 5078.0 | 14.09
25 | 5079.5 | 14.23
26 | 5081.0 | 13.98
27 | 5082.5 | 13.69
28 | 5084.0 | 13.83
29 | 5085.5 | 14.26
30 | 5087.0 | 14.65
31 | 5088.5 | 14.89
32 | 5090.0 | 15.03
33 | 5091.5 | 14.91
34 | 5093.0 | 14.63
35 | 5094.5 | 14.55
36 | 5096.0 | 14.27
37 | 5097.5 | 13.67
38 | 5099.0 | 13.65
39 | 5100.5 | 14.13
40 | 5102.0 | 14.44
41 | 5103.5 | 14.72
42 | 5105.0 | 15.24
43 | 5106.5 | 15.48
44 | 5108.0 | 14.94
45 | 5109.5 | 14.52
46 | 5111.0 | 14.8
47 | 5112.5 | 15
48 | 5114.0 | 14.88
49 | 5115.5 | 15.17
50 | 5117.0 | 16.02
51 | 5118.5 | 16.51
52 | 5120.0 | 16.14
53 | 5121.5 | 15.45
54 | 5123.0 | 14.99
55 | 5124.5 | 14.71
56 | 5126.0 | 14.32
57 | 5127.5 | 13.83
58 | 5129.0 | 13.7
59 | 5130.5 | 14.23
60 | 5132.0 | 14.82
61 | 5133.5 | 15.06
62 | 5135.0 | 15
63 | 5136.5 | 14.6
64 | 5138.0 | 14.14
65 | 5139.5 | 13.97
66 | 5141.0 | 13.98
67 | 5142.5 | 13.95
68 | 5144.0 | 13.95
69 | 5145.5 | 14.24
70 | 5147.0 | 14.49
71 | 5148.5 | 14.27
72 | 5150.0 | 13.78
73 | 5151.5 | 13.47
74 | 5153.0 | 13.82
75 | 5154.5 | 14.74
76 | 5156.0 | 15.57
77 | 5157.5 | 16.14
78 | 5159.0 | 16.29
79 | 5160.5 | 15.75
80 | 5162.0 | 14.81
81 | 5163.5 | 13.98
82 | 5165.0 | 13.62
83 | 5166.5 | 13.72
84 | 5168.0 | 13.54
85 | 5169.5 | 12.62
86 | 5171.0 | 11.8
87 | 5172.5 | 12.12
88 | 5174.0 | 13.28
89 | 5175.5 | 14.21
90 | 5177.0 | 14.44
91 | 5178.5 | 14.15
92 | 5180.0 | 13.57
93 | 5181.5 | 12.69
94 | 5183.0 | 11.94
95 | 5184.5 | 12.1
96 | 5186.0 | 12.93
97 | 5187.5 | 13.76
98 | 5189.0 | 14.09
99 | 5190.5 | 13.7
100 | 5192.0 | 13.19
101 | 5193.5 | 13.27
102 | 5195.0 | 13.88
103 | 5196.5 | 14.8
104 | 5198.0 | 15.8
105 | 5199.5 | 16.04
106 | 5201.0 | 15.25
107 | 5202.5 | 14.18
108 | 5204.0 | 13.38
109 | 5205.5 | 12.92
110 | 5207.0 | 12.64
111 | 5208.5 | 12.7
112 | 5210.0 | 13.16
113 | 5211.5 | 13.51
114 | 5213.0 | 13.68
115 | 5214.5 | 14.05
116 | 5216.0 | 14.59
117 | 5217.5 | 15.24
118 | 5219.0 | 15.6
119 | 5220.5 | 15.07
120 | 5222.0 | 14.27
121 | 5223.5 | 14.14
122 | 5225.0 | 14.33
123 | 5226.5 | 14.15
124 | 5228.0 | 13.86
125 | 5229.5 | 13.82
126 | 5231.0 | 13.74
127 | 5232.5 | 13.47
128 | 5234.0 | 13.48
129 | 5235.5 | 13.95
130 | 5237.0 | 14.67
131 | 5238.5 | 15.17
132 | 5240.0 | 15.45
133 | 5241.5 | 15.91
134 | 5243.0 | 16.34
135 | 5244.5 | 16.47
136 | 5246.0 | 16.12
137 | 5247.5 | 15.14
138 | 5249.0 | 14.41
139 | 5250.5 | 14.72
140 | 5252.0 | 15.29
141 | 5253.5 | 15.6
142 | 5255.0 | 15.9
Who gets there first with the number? 99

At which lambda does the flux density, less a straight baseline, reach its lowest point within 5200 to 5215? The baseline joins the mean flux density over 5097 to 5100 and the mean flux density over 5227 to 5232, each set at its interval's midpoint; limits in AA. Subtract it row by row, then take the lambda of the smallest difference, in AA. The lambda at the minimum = 5207.0 AA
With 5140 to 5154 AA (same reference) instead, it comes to 5151.5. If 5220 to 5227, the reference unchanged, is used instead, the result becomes 5223.5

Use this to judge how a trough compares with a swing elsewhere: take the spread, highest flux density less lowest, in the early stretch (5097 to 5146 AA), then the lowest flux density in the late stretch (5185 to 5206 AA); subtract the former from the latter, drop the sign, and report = 10.1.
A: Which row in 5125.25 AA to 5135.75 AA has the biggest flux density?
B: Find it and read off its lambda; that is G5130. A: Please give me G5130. 5133.5 AA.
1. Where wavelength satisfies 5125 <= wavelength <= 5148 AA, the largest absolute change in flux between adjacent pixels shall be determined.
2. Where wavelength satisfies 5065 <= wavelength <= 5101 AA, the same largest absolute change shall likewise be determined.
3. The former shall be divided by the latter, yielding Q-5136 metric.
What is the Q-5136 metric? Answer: 1.0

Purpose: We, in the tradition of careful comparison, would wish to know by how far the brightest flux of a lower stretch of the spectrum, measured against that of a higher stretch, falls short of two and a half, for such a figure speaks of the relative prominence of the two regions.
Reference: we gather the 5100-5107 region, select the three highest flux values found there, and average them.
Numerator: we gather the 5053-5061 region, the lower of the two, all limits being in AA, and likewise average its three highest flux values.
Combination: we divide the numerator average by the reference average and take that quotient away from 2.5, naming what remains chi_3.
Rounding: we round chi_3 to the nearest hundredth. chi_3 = 1.53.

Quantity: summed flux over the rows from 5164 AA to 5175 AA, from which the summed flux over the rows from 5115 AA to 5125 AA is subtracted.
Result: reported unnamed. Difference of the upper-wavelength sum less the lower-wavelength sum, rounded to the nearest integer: -18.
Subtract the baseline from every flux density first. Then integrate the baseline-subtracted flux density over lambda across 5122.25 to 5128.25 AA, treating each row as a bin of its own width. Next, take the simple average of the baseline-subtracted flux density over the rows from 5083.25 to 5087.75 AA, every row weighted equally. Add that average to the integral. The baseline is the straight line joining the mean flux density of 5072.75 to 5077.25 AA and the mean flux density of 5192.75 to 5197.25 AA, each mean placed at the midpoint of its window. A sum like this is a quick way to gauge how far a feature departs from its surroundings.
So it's 4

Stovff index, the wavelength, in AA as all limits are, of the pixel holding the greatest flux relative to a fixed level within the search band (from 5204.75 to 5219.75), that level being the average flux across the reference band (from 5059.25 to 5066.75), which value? 5219.0 AA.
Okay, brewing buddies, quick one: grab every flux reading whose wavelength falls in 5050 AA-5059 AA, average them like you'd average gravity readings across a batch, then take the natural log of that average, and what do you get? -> 2.67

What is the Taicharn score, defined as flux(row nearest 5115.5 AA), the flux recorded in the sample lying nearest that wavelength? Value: 15.17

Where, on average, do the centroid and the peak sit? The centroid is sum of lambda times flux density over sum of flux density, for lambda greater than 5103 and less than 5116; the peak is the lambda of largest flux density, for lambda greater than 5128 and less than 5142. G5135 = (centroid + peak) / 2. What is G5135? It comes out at 5121.5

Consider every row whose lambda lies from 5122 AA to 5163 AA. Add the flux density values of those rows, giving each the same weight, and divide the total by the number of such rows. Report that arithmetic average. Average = 14.5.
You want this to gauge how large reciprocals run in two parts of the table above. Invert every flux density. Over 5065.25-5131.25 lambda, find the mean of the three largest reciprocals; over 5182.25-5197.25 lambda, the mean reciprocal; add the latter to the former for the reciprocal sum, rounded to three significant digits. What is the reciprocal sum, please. 0.148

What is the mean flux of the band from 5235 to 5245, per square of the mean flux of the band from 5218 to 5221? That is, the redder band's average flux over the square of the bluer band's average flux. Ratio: 0.066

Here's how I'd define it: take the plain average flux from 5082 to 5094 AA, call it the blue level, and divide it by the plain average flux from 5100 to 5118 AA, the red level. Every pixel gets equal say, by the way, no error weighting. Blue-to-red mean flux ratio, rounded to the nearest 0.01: 0.97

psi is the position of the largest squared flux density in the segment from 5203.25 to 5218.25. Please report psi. 5217.5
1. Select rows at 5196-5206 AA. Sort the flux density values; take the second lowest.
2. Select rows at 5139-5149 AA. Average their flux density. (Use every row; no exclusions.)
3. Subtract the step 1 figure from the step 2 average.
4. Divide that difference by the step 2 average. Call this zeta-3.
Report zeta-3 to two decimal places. 0.05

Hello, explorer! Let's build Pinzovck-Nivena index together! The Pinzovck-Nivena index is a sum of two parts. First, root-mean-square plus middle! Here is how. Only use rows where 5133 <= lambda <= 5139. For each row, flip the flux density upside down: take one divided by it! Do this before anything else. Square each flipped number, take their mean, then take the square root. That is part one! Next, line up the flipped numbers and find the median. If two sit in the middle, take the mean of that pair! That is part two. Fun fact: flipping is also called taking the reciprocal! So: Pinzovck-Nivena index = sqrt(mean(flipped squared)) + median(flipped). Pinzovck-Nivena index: 0.136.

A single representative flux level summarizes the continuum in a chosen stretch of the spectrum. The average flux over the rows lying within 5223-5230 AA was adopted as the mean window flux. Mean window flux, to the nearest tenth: 14.1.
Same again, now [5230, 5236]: 13.7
